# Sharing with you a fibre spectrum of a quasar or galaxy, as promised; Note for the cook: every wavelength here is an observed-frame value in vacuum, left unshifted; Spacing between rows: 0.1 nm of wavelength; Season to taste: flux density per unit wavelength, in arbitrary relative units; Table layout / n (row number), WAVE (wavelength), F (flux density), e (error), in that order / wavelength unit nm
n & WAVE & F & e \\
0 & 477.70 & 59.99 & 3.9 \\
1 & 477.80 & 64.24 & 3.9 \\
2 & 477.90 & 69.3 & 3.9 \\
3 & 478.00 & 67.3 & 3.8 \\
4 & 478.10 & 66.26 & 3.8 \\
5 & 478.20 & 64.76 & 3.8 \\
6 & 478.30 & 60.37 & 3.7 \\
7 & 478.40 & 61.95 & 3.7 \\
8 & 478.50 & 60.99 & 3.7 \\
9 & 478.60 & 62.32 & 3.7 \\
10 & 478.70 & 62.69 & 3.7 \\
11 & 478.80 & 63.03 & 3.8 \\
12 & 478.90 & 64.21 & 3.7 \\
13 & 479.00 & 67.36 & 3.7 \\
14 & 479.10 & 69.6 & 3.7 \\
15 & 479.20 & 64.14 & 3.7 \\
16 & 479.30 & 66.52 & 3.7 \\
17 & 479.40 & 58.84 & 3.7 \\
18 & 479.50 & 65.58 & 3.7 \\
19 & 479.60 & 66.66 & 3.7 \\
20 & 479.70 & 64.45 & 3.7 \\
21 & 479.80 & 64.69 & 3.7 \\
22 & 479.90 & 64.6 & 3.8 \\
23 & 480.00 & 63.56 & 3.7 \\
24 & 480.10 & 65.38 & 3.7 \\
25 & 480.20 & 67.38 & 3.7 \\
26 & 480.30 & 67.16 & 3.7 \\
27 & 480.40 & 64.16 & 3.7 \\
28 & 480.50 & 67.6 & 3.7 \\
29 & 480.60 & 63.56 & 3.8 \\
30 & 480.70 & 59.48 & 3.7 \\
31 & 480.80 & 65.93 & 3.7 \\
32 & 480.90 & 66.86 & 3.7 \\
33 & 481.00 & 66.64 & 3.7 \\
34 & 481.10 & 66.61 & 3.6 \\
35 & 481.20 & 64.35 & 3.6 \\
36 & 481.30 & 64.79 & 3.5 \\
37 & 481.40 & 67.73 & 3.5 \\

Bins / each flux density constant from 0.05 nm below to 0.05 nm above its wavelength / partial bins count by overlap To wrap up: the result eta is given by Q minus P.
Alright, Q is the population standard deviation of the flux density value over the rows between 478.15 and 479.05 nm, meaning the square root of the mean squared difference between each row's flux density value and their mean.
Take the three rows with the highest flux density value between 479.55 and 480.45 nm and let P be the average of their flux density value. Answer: -65.1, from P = 67.1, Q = 2.00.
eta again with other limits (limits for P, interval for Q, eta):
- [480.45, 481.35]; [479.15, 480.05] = -64.9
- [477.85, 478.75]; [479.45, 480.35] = -66.4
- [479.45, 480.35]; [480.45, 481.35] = -64.7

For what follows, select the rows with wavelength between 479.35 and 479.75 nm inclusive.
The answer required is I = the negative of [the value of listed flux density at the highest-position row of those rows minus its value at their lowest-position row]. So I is -6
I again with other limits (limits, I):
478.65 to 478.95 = -2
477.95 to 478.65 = 5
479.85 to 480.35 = -3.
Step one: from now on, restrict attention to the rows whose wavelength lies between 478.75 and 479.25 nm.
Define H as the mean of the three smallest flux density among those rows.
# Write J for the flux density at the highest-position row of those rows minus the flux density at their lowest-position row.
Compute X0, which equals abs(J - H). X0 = 63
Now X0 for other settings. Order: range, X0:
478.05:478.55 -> 66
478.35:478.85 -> 61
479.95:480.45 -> 64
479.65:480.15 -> 63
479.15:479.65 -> 60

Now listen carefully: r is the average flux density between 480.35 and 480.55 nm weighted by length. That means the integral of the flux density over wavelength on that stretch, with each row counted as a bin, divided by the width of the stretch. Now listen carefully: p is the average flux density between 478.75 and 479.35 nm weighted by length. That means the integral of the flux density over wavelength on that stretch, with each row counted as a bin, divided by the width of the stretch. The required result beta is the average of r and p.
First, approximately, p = 65.8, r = 65.9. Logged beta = 65.8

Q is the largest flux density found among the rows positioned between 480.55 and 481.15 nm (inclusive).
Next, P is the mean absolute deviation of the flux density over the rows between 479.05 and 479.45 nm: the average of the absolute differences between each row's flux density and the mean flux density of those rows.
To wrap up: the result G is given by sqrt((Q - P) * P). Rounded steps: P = 3.3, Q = 66.86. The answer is 14.5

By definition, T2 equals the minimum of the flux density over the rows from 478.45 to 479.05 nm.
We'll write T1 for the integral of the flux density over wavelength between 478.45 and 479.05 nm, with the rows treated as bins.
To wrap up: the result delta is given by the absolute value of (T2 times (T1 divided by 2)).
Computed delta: 1161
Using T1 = 38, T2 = 60.99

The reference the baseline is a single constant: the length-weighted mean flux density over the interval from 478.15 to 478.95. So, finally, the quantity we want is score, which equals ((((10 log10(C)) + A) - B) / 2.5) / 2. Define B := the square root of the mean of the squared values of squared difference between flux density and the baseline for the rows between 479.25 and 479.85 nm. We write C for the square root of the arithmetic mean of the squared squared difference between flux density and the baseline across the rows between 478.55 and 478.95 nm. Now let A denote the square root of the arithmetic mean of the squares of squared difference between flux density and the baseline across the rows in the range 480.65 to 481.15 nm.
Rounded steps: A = 15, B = 12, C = 1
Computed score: 0.9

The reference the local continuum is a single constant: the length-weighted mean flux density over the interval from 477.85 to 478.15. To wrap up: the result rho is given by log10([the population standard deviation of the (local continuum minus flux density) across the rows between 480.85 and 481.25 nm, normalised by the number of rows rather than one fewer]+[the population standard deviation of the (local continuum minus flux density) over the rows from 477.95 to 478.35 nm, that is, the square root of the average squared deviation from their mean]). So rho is 0.56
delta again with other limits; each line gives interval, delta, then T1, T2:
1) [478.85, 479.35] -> 1064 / 33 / 64.14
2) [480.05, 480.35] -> 654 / 20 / 65.38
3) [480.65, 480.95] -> 572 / 19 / 59.48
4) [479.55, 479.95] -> 839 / 26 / 64.45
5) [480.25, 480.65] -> 834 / 26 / 63.56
